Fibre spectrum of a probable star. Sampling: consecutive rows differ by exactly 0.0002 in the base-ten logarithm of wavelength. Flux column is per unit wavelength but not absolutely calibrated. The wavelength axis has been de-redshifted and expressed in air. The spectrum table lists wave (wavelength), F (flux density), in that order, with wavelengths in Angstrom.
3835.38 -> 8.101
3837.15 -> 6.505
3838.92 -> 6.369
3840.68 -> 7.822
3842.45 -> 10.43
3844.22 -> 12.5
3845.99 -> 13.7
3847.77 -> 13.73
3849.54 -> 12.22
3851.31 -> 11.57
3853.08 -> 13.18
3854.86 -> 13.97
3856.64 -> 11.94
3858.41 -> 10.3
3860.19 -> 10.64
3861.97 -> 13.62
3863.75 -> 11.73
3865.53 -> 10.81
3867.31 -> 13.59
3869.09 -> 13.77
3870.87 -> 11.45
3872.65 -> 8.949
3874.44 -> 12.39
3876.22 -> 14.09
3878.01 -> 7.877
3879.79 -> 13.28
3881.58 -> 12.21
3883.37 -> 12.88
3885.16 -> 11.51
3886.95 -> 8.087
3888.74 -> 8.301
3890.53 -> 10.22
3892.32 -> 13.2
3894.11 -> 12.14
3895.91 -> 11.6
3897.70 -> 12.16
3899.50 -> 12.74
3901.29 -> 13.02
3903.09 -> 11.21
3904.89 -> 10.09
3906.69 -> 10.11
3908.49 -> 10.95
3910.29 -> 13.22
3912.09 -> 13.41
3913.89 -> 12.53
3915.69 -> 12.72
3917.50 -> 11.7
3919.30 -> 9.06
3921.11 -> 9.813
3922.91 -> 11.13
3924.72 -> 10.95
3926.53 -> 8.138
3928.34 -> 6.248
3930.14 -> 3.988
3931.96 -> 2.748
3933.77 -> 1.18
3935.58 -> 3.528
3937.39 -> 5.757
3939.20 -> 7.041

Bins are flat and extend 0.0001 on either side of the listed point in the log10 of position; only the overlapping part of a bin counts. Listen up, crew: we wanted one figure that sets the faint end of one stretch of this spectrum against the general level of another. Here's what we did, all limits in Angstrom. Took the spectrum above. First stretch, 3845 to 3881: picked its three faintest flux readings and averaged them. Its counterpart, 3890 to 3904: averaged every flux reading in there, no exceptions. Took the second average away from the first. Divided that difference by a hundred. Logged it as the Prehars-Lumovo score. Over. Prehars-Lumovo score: -0.030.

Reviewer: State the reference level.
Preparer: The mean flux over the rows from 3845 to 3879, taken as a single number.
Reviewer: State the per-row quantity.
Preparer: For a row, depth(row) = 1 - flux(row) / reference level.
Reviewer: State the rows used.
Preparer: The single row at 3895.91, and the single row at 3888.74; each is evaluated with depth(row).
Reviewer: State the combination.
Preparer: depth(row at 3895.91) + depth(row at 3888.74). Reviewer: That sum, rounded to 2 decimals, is 0.35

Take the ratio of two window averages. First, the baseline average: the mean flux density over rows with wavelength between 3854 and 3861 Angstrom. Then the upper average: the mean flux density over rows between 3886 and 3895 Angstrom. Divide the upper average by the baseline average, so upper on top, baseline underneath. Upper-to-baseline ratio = 0.89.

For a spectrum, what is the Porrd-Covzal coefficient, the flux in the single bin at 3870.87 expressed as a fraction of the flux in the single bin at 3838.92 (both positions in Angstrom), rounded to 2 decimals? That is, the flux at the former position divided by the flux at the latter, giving 1.80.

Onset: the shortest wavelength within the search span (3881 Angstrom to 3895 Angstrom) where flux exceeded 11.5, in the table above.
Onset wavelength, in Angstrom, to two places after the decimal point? 3881.58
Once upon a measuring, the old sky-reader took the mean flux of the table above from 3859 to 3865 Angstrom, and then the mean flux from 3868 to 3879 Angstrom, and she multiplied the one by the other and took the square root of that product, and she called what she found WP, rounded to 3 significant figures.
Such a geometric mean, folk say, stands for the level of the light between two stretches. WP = 11.7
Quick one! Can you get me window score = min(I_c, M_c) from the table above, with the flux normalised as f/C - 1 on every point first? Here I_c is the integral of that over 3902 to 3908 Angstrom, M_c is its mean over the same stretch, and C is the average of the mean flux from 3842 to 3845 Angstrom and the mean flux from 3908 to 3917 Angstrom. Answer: -0.7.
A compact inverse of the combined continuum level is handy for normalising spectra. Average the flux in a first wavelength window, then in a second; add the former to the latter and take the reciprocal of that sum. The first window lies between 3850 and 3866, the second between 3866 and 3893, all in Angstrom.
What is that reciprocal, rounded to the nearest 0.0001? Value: 0.0427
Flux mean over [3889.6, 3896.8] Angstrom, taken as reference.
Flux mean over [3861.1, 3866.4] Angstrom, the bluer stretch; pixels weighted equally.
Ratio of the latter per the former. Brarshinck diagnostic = 1.02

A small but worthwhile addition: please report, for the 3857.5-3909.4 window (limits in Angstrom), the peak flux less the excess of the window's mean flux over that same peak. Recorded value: 16.7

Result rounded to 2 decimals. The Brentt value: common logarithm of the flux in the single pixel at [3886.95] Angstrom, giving 0.91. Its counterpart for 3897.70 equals 1.08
